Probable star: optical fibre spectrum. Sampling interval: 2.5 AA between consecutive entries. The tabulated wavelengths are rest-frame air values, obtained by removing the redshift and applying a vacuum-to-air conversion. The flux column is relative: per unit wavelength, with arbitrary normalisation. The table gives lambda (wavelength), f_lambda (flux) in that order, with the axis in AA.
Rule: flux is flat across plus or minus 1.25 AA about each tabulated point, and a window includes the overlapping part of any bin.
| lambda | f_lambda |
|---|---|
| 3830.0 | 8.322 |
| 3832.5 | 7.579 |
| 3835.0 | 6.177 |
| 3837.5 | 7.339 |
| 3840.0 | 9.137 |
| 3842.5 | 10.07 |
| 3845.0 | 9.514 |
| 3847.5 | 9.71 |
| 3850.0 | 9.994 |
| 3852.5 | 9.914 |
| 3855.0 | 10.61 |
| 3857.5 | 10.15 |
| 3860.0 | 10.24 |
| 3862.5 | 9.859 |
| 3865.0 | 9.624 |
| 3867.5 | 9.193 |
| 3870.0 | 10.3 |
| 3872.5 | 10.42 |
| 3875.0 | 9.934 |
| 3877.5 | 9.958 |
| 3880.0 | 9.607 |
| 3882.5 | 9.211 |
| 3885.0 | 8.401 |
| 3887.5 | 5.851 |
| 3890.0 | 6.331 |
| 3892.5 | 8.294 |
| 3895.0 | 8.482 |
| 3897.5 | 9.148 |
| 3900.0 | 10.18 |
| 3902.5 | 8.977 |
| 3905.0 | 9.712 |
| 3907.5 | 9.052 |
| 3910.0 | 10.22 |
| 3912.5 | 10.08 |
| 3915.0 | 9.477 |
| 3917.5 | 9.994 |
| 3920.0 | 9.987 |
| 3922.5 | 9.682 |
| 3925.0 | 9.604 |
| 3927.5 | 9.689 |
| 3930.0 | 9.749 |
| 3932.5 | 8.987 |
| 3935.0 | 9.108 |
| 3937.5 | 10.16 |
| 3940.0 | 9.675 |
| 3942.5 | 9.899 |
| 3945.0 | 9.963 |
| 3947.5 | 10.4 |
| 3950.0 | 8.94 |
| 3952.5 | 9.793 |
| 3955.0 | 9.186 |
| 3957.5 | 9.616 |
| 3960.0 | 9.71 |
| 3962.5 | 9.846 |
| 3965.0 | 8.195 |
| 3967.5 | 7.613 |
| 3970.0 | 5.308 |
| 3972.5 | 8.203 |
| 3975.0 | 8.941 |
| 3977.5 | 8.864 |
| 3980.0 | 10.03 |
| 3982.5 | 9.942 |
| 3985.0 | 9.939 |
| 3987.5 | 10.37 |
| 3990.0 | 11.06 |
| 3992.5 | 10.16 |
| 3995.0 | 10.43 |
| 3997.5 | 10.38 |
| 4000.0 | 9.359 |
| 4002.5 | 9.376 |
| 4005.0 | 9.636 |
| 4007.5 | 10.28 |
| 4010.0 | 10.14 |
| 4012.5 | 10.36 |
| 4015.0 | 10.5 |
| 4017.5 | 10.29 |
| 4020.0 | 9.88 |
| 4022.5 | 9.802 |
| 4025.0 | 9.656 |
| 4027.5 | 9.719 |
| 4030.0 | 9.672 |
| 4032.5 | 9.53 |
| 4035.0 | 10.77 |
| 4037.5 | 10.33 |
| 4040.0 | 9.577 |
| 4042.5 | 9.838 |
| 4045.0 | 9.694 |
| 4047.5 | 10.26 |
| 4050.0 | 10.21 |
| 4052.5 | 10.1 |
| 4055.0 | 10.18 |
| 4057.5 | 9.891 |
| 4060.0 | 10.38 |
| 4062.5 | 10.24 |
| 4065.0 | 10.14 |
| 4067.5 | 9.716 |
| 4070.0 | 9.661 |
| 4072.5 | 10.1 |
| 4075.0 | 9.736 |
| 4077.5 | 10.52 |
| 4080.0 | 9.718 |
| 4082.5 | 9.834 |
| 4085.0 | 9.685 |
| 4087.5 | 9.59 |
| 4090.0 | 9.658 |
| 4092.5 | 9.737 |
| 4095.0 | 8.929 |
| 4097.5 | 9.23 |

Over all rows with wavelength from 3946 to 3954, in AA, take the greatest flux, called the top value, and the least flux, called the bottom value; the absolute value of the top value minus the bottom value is 1.5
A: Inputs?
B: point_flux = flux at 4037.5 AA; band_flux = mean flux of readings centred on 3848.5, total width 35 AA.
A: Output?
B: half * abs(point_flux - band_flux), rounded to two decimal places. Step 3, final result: 0.53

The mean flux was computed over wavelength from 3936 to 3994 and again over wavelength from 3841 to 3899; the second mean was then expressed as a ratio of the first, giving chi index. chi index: 0.995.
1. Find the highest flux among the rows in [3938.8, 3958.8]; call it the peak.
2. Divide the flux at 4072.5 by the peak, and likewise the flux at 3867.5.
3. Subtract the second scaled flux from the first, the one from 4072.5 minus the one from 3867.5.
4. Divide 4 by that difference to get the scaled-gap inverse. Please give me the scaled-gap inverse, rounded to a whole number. 46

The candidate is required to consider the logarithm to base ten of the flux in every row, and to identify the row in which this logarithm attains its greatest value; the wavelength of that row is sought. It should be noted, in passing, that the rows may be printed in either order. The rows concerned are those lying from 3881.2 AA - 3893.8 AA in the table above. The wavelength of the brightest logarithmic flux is 3882.5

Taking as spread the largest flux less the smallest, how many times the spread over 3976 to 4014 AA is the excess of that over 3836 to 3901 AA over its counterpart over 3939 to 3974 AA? 0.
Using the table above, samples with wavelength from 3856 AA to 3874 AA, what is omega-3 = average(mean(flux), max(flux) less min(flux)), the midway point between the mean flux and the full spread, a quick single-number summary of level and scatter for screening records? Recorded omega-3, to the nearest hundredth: 5.60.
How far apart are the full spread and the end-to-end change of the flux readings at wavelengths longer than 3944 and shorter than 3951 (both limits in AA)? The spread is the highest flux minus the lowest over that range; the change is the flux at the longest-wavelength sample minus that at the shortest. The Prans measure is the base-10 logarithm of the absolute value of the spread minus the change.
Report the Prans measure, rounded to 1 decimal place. 0.4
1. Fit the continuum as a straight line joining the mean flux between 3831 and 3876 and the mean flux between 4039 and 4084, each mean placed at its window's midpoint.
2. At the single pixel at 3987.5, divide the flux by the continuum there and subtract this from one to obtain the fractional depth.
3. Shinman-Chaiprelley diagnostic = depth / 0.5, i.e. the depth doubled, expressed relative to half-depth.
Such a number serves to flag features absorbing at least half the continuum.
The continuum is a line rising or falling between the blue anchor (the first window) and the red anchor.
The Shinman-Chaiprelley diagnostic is -0.12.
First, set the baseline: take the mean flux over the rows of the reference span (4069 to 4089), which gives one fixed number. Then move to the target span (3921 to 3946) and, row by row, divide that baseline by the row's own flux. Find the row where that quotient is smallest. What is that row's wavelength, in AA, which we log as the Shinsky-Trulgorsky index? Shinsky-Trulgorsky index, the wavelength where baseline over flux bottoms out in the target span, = 3937.5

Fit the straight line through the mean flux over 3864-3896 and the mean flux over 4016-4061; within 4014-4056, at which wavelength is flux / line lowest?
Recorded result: 4040.0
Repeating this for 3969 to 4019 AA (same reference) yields 3970.0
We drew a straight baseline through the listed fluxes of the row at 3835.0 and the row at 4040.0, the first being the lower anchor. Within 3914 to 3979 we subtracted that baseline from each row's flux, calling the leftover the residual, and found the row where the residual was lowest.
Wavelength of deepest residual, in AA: 3970.0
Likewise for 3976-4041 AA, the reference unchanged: 4040.0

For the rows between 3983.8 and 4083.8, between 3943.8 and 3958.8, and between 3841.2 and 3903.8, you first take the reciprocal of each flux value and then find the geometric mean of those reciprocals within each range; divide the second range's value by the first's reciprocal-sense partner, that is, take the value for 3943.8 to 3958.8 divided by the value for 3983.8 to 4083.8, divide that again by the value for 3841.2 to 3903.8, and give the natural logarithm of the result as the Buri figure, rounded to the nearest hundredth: 2.27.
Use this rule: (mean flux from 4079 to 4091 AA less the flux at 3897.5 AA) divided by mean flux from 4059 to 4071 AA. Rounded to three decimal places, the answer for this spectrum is 0.055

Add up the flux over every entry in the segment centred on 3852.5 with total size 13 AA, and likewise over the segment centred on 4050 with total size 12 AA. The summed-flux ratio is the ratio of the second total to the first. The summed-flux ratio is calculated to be 1.00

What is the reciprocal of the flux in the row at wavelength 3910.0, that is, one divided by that 0.098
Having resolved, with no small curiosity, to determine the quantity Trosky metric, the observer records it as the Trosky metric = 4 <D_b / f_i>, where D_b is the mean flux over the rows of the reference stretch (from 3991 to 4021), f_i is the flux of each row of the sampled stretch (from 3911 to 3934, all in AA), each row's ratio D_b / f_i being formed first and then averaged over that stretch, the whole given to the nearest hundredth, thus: 4.16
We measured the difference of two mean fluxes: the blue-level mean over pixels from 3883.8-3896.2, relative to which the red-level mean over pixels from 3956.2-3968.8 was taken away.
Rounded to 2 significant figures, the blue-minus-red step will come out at -1.5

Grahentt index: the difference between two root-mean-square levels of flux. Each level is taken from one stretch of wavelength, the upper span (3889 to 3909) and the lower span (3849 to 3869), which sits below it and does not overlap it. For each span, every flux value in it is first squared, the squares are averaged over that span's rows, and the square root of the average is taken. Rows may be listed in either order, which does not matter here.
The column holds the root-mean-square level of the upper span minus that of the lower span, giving -1.1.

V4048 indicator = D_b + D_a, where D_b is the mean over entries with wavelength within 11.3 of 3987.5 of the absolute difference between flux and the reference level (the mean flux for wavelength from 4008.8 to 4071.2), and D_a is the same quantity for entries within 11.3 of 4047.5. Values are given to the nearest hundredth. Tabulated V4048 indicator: 0.63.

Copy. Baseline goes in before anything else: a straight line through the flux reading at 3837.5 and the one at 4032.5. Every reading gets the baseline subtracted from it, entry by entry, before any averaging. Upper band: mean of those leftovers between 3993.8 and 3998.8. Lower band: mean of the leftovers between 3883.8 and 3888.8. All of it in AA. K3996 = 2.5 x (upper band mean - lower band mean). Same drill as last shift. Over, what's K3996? 5.1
